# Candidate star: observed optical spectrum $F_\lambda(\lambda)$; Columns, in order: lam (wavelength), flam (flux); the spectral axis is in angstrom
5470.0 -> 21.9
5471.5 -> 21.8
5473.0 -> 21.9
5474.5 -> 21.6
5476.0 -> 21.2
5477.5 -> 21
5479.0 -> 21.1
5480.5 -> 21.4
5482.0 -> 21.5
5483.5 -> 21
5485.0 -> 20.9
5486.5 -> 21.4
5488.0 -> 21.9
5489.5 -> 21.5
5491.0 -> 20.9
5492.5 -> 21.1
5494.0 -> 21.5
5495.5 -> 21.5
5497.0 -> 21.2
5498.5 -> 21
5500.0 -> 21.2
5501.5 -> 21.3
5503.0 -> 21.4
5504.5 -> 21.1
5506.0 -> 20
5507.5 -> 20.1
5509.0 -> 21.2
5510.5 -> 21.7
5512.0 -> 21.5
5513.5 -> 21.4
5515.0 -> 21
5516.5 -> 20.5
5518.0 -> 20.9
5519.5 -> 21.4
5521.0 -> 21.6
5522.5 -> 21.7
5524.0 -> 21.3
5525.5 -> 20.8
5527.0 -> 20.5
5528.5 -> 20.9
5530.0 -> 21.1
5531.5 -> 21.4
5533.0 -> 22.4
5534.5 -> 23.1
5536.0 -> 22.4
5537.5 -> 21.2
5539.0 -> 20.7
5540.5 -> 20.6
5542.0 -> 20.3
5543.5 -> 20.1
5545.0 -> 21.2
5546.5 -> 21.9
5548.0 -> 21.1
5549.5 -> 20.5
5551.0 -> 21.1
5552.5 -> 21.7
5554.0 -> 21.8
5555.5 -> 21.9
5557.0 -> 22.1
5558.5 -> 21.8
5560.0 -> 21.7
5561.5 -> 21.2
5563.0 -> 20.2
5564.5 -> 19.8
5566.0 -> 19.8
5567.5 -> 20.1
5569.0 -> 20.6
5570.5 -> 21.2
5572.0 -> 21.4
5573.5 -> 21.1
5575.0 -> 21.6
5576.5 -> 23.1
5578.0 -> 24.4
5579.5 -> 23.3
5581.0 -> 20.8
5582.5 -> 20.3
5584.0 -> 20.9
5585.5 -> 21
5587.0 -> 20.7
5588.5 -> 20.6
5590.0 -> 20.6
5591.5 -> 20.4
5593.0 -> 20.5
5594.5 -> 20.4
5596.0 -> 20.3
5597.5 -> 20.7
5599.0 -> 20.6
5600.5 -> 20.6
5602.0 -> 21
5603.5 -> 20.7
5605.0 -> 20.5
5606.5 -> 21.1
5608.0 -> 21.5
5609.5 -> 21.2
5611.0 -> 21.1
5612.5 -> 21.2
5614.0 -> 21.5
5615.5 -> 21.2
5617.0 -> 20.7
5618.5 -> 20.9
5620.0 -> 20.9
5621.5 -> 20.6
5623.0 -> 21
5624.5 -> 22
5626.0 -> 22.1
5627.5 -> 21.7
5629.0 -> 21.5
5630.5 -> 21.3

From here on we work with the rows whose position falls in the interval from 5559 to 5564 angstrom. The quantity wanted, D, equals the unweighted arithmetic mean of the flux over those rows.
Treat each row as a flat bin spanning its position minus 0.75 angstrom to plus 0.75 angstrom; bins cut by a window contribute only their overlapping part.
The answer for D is 21.0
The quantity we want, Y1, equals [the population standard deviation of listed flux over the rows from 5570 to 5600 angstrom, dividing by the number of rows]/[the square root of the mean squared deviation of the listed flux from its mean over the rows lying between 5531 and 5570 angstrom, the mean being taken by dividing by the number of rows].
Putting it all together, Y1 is 1.3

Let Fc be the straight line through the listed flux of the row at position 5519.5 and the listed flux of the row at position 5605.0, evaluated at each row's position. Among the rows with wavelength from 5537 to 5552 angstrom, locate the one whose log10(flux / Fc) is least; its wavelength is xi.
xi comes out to 5543.5 angstrom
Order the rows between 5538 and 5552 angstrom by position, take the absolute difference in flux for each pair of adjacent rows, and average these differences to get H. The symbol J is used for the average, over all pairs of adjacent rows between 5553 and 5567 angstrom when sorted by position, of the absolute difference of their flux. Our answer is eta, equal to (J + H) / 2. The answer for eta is 0.44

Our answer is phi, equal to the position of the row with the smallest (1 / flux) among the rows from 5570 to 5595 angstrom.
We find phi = 5578.0 angstrom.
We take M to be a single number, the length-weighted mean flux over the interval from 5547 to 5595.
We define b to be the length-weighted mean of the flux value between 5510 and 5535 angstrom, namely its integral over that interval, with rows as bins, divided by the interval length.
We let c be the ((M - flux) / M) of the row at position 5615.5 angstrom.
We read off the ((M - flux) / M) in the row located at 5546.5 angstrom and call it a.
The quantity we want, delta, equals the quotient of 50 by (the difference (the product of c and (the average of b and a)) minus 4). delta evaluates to -12.5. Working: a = -0.034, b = 21.3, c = 0.00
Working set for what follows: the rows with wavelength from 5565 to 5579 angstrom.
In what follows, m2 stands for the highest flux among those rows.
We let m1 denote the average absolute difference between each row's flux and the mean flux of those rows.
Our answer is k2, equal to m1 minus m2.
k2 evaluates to -23.4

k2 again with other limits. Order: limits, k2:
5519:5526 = -21.5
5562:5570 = -20.4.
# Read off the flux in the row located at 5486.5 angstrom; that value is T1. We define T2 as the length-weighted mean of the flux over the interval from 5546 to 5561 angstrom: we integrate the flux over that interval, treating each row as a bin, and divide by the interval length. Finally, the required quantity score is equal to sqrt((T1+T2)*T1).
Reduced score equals 30.3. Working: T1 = 21.4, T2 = 21.5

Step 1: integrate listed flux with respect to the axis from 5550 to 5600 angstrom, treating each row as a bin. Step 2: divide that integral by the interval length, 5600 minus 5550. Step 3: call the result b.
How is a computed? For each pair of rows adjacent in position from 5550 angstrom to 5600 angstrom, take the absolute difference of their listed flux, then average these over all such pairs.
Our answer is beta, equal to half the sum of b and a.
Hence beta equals 10.8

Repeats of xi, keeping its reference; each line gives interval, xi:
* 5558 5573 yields 5564.5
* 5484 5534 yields 5506.0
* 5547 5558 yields 5549.5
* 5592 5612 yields 5596.0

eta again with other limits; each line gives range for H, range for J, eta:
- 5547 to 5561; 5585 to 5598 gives 0.24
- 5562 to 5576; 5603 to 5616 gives 0.32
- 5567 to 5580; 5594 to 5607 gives 0.51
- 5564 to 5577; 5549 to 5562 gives 0.40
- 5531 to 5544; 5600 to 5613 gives 0.44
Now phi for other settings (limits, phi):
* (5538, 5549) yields 5546.5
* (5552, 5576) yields 5557.0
